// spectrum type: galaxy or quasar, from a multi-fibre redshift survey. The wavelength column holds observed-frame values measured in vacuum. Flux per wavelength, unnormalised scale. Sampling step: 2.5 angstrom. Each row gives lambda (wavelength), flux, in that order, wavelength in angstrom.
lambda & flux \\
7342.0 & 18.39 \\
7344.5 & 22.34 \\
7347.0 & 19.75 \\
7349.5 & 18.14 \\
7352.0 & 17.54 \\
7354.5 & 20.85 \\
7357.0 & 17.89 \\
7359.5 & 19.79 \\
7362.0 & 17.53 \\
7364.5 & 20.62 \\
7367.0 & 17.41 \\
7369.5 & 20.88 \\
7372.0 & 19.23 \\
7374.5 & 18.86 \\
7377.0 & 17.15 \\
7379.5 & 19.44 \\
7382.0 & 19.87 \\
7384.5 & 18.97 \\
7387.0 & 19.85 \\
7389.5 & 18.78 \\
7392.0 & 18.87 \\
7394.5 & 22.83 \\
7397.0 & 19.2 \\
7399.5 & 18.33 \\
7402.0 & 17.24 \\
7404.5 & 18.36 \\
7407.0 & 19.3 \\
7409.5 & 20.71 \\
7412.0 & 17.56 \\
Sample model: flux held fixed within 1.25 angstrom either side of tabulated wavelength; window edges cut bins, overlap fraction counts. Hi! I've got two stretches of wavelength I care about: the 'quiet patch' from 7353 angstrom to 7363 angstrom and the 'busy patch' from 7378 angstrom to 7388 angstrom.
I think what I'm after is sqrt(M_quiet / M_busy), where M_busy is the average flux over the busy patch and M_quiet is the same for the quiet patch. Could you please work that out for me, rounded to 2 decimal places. 0.99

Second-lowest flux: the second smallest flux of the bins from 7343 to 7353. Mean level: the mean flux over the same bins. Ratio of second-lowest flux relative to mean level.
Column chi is 0.93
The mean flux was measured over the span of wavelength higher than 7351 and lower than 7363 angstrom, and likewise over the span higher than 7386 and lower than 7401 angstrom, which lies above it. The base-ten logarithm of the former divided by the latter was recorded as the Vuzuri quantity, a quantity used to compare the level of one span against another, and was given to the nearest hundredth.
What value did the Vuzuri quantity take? -0.02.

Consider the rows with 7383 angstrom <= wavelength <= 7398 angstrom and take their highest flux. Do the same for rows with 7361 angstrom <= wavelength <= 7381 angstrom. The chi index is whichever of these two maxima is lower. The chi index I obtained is 20.9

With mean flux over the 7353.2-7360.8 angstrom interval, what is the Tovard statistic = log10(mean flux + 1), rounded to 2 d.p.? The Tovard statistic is 1.31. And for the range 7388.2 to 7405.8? 1.30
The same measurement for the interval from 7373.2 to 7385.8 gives 1.30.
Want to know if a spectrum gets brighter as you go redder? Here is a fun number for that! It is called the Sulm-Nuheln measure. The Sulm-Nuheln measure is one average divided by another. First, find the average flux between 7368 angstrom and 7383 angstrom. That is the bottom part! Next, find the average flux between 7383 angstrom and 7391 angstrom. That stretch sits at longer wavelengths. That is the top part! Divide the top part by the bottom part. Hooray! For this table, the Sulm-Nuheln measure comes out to 1.00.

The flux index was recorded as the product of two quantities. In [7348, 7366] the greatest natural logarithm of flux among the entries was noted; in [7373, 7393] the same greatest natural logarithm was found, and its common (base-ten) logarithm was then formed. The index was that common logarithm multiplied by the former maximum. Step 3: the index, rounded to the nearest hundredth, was 1.44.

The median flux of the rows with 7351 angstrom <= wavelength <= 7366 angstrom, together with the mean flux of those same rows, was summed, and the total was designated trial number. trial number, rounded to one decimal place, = 37.9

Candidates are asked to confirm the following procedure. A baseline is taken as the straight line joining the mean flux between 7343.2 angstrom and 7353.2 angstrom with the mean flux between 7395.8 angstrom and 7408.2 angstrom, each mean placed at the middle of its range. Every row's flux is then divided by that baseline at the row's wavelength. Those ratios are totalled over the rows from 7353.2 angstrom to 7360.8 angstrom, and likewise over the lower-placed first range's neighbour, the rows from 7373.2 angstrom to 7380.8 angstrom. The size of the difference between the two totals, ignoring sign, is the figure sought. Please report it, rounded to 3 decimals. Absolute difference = 0.105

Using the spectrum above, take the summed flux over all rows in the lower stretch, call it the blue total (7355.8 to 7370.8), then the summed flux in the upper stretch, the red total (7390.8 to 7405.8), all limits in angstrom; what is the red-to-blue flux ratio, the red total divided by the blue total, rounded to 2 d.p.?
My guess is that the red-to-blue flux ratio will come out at 1.01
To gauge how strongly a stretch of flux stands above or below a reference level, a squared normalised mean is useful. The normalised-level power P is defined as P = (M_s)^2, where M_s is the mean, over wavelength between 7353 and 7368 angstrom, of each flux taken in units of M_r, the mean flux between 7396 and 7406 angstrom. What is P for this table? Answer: 1.082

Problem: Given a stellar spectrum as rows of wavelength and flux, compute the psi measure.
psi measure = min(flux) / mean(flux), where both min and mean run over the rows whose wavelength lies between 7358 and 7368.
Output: 0.924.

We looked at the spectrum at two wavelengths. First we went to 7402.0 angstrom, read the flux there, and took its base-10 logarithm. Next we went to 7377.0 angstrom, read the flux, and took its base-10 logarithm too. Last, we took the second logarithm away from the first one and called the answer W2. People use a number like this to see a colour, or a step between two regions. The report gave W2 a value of 0.002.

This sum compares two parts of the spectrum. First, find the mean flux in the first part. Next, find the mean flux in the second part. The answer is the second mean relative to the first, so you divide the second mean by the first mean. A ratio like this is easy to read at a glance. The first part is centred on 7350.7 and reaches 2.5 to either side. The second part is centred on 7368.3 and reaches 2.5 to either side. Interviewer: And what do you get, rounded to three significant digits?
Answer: 1.07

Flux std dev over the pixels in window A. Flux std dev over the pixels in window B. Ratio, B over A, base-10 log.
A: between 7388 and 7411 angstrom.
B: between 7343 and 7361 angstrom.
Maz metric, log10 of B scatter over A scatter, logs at 0.03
